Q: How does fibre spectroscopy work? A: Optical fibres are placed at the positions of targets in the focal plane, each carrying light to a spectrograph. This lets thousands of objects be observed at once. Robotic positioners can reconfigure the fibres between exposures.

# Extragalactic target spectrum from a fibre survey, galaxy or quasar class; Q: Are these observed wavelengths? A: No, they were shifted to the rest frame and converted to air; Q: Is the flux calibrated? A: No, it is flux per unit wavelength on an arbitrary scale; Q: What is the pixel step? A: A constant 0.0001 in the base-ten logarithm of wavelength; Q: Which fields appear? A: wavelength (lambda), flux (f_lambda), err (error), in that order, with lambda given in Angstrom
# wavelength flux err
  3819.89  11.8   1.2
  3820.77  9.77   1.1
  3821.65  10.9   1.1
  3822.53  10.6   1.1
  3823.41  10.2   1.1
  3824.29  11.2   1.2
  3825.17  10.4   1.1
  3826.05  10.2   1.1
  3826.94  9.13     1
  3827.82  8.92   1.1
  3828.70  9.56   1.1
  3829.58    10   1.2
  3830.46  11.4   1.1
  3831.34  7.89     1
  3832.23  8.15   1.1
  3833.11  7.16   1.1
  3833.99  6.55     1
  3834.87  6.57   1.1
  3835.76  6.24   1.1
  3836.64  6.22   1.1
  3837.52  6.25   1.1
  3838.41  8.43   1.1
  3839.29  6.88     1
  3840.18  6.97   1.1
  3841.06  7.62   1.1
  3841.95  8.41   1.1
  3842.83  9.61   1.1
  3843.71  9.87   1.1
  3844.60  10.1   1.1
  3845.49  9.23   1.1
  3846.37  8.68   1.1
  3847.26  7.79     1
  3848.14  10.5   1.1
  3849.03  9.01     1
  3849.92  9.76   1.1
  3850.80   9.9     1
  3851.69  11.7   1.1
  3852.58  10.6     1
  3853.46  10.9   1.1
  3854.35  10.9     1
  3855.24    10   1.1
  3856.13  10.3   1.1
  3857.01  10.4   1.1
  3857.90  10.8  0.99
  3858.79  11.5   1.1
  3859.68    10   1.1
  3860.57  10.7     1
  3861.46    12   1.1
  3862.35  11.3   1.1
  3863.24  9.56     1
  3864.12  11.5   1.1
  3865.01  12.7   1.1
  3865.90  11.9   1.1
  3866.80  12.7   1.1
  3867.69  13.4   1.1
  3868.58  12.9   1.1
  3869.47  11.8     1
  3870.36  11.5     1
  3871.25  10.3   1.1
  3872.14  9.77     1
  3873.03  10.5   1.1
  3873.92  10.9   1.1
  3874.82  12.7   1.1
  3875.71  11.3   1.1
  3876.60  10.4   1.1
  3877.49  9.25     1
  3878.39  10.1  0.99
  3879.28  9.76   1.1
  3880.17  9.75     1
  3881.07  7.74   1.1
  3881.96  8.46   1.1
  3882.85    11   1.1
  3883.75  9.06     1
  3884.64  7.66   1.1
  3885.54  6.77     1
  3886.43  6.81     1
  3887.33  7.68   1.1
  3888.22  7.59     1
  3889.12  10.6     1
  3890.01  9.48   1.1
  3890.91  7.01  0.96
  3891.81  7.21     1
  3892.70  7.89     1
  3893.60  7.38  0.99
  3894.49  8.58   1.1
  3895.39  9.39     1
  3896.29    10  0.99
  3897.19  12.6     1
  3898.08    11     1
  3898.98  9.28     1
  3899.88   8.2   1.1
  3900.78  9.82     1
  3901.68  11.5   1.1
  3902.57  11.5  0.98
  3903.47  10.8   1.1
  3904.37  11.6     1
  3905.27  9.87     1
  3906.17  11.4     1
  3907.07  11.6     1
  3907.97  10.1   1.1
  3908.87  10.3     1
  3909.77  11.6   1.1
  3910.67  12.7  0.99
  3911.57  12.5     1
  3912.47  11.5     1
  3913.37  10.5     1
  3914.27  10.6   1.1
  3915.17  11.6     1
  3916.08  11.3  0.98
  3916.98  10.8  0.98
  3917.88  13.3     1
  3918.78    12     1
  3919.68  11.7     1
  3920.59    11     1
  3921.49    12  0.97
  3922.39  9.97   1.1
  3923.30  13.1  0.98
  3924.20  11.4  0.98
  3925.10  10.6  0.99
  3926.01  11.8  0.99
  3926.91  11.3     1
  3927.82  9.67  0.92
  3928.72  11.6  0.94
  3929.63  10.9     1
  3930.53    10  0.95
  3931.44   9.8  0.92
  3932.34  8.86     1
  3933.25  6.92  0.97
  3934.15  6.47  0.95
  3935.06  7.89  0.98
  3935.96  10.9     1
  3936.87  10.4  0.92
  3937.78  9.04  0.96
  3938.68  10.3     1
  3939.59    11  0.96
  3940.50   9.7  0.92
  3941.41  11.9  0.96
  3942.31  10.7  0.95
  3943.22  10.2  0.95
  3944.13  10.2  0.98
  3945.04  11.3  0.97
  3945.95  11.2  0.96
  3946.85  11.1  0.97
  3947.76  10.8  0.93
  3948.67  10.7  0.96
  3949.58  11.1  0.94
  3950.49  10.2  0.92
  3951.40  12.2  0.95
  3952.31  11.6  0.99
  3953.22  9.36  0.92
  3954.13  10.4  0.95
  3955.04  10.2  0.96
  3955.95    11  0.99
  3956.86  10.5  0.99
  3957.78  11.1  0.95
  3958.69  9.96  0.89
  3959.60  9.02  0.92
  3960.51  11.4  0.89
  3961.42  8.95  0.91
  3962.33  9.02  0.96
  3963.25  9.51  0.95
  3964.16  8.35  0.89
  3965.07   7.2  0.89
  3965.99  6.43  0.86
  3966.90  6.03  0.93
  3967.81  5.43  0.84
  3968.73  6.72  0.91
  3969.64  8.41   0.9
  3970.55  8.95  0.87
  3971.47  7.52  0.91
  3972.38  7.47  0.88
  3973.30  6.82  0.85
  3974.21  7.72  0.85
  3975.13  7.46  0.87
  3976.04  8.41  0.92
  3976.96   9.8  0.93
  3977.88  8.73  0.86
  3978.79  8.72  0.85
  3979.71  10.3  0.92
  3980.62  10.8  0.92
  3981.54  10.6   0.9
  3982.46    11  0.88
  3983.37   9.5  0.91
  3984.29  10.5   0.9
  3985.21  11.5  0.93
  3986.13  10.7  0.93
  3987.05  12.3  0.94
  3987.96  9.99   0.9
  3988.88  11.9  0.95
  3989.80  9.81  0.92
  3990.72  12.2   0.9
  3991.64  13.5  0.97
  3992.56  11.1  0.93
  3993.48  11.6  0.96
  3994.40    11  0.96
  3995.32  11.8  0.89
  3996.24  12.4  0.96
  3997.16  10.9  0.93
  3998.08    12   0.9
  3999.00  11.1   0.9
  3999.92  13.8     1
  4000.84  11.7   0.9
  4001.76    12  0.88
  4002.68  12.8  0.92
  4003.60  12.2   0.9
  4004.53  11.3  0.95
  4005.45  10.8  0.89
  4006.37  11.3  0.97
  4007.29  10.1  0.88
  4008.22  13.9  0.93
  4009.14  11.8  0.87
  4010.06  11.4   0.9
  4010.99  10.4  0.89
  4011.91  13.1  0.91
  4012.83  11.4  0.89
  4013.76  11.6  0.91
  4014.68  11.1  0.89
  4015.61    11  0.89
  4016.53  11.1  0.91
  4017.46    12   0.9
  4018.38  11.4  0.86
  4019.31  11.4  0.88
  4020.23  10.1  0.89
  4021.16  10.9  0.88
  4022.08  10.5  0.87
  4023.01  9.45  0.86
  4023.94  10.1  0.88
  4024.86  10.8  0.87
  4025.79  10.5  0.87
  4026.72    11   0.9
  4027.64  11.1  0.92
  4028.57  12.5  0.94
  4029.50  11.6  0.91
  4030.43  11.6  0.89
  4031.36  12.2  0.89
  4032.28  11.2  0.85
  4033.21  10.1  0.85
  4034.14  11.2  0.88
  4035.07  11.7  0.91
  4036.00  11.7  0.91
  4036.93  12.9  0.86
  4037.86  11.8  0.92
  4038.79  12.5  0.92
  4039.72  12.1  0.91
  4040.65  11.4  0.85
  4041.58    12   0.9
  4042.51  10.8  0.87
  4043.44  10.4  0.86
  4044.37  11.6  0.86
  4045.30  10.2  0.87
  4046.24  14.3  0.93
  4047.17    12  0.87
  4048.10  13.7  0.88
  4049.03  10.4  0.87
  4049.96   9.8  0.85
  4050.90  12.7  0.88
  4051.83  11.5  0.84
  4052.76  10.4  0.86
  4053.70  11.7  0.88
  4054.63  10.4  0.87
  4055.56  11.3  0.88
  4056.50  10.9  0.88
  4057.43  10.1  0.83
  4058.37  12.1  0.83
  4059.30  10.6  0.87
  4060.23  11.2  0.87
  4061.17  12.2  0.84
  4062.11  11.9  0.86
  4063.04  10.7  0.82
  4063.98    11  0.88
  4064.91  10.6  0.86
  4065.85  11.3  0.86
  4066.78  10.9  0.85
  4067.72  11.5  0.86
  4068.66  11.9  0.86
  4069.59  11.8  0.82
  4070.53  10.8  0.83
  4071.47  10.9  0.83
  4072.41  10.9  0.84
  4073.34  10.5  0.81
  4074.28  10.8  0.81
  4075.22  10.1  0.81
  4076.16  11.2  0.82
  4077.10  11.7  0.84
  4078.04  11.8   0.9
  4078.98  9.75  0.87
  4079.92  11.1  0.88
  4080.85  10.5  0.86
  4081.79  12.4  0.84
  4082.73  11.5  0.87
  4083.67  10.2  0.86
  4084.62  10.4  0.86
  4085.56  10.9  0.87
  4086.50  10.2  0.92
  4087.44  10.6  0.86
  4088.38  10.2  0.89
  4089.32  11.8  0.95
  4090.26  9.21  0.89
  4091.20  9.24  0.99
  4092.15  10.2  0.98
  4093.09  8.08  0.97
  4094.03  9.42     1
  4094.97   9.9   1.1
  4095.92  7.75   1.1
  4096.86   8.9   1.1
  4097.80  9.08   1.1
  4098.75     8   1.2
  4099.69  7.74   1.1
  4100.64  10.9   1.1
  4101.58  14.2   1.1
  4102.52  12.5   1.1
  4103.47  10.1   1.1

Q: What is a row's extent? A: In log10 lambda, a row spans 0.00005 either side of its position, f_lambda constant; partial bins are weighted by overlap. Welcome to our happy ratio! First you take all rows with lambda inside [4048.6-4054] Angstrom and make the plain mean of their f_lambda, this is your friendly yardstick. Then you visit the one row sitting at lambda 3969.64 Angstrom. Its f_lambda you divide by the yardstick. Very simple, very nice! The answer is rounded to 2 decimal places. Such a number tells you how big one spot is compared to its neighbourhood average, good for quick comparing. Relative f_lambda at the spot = 0.76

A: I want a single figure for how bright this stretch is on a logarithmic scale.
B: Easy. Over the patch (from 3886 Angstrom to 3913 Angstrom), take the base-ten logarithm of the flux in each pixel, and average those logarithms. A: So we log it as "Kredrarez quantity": 0.99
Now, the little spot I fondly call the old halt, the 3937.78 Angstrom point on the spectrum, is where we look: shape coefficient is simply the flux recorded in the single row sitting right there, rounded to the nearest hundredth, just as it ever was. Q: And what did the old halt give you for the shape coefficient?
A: 9.04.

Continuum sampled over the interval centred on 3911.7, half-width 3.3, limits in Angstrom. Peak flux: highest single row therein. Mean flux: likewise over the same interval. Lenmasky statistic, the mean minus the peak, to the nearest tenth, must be -1.3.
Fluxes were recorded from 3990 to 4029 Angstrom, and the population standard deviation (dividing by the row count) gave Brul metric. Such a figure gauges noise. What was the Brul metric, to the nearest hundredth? 0.97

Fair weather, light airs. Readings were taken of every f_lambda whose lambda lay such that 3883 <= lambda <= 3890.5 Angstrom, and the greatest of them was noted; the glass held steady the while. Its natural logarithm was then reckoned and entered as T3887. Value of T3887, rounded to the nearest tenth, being 2.4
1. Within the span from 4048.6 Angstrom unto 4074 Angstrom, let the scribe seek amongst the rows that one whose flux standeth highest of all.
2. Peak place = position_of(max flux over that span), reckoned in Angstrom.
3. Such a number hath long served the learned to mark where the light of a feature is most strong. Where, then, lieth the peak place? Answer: 4050.90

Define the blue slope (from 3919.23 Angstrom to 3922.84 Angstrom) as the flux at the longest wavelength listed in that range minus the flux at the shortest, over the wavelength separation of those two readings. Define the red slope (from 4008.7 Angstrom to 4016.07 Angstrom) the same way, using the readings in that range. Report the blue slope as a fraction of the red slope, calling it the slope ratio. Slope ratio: 5.2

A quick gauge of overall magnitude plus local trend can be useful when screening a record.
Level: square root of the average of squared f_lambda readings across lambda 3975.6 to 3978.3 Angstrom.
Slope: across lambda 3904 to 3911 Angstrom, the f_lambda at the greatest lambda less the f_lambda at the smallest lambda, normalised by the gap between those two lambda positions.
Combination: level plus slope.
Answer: 9.2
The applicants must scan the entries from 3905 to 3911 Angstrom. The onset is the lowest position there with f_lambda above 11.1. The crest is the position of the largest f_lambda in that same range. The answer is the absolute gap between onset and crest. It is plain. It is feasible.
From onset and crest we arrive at 4.5 Angstrom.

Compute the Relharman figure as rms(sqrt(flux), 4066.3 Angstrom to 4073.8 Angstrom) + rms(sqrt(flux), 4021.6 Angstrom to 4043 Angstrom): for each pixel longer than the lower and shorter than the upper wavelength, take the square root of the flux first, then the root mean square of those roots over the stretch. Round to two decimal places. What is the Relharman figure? 6.71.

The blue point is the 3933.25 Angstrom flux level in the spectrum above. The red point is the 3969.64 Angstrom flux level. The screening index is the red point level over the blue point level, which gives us 1.2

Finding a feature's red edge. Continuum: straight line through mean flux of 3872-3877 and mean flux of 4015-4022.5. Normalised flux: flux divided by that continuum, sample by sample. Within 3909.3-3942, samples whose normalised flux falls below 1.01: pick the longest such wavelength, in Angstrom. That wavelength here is 3940.50 Angstrom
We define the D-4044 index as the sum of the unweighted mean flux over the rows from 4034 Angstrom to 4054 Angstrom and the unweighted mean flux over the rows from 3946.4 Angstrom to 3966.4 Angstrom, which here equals 21.7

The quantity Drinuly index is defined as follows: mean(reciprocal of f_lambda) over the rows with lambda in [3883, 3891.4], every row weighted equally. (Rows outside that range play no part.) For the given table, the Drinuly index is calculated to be 0.13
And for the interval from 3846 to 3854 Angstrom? 0.10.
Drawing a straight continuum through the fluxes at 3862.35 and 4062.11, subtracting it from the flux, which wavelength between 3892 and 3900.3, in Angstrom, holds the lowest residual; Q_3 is 3893.60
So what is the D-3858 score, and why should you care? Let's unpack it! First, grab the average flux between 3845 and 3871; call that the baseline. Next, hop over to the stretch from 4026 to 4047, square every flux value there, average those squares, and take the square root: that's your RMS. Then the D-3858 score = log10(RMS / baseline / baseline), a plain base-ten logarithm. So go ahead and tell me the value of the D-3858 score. -1.00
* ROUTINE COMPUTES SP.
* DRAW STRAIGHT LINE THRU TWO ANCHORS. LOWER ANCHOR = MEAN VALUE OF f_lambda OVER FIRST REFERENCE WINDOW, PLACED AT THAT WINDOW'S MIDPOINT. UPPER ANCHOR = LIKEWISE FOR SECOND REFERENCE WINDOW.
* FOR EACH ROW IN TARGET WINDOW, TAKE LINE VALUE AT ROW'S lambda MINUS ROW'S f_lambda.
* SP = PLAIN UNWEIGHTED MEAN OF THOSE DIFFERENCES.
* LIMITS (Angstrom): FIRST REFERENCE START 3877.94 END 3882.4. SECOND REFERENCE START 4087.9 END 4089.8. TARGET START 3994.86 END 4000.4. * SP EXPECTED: -1.8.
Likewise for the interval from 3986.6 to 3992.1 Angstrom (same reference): -1.5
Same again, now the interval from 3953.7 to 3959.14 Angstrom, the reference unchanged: -0.7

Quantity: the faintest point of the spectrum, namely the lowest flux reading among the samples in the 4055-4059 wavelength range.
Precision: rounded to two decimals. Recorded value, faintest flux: 10.10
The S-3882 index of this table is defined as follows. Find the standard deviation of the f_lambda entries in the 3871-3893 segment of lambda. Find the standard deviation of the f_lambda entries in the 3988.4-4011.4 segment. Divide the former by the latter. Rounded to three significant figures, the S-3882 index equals 1.56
